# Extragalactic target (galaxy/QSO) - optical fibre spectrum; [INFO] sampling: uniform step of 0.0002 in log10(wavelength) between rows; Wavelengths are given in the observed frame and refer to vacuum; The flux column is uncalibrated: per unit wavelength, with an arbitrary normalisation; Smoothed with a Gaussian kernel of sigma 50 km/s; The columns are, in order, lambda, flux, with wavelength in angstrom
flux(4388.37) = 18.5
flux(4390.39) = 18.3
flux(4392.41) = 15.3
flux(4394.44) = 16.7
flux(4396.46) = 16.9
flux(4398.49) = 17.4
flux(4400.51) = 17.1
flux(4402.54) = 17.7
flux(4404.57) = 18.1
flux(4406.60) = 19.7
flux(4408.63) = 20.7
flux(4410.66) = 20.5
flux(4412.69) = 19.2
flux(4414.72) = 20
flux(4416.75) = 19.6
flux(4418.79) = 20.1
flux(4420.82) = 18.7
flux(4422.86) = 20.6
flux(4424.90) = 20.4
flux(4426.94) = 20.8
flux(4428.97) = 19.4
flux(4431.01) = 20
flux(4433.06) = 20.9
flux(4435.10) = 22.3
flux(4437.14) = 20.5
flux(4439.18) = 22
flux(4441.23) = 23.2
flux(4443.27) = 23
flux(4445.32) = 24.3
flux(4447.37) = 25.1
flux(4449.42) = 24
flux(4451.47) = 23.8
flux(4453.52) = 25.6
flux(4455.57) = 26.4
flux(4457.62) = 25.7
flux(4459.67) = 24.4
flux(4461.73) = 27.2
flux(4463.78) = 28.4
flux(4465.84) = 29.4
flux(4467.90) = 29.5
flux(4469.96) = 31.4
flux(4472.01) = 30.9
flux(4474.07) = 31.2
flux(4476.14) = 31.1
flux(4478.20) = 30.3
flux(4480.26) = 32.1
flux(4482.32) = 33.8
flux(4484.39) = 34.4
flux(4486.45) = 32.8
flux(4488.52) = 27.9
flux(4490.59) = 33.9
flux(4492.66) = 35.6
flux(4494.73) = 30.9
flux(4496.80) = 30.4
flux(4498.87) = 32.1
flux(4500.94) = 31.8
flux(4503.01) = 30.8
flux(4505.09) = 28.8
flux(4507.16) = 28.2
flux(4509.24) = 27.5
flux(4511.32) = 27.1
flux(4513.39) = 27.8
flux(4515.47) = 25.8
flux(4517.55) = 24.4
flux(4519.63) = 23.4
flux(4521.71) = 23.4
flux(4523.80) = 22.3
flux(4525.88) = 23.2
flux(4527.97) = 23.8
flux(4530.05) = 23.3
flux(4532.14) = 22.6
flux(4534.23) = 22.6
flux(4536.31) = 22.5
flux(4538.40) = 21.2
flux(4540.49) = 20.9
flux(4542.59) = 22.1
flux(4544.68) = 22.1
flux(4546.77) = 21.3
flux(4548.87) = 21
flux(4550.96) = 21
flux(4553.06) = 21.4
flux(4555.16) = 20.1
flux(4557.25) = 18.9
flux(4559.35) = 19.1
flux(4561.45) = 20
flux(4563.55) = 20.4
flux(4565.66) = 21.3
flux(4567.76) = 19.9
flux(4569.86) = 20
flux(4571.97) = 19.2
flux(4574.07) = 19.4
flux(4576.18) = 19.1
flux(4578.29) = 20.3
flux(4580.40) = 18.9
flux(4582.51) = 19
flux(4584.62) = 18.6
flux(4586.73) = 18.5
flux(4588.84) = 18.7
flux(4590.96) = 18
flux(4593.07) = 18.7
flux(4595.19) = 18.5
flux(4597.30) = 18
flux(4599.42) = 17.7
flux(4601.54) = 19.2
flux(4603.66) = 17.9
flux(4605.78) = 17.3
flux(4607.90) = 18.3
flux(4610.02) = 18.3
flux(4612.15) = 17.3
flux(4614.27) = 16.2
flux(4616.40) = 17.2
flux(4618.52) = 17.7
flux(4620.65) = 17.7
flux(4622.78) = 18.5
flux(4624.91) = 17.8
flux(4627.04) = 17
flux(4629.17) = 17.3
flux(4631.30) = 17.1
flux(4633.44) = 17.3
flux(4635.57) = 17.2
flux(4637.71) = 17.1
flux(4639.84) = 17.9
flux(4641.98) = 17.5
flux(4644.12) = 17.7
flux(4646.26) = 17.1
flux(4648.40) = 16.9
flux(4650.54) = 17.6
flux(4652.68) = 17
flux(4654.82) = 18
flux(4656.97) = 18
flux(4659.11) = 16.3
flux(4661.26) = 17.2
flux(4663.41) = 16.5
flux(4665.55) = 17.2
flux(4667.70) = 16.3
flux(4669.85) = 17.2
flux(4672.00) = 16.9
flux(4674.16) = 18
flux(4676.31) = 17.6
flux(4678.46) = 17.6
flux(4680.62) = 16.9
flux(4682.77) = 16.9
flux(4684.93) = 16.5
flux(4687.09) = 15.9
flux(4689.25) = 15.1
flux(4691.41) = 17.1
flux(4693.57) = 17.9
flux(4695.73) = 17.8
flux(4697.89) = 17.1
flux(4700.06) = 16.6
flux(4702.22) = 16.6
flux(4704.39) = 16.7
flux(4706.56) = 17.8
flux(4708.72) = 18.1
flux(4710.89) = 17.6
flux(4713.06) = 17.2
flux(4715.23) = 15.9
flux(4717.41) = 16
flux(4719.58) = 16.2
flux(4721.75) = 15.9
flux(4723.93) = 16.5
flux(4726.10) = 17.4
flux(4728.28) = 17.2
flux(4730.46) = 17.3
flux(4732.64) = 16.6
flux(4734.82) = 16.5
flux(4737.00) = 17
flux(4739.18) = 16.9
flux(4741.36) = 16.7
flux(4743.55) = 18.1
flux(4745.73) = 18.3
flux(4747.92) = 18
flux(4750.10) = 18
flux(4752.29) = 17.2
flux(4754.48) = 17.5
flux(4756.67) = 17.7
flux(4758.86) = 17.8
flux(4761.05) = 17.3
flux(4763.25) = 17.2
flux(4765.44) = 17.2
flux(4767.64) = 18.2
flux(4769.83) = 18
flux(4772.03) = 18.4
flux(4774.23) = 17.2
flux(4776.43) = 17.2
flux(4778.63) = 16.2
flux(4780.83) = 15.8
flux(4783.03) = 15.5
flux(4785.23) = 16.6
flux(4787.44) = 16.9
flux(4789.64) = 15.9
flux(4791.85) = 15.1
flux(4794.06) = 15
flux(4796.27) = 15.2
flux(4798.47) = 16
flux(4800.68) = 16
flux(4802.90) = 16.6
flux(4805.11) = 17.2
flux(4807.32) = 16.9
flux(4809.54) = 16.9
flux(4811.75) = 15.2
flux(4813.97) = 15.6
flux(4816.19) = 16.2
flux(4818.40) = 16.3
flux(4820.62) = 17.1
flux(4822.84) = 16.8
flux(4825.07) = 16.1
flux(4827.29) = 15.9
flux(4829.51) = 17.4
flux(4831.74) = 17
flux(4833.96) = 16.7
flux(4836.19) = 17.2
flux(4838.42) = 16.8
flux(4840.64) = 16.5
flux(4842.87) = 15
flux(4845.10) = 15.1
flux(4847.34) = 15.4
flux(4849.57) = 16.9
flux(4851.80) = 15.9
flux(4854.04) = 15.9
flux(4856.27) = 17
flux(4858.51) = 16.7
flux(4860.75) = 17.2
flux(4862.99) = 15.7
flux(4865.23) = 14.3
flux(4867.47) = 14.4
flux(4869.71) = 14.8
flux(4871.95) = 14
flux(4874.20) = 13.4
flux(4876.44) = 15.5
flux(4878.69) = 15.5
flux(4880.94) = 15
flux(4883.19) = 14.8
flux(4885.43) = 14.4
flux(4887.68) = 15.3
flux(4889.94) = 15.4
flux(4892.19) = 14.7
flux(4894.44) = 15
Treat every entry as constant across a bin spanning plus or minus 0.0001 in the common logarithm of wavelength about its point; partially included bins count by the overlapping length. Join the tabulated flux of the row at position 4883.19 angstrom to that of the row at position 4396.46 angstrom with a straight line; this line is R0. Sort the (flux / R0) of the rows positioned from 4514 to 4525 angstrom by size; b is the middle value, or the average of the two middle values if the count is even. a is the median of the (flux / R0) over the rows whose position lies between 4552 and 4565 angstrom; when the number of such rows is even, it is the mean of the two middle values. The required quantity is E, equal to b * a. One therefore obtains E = 1.77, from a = 1.24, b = 1.43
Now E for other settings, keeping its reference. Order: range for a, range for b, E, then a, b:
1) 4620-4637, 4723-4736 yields 1.19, 1.09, 1.09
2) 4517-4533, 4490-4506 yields 2.72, 1.43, 1.90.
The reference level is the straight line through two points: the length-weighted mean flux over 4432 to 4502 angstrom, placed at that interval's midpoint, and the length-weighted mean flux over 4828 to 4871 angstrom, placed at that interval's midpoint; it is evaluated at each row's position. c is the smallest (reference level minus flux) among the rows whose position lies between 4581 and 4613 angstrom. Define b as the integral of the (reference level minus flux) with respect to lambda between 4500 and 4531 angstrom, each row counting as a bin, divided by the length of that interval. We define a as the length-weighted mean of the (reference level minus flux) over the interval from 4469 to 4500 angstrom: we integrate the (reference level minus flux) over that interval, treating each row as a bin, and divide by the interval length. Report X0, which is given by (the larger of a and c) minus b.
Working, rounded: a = -4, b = 0.5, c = 5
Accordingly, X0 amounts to 4.2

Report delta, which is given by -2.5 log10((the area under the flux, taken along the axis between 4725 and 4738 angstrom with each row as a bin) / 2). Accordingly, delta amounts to -5.11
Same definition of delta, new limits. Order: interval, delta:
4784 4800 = -5.26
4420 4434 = -5.37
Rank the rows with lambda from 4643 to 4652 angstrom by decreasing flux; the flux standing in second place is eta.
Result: 17.6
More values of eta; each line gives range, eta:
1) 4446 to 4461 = 25.7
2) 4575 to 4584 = 19.1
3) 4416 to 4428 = 20.6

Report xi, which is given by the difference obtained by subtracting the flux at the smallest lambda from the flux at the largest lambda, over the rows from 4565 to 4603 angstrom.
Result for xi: -2.1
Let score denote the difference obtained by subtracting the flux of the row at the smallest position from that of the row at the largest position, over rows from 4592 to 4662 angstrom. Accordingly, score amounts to -1.5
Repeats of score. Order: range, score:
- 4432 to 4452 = 2.9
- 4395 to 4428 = 3.9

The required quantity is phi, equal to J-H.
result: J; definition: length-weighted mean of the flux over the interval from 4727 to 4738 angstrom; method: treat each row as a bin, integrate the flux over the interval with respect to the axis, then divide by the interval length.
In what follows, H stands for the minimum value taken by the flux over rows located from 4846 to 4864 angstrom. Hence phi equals 1.5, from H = 15.4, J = 17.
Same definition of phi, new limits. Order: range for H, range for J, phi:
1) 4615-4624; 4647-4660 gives 0.1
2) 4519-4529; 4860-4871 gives -7.1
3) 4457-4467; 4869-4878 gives -9.9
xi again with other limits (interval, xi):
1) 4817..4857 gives 0.7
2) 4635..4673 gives -0.3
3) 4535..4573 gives -3.3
